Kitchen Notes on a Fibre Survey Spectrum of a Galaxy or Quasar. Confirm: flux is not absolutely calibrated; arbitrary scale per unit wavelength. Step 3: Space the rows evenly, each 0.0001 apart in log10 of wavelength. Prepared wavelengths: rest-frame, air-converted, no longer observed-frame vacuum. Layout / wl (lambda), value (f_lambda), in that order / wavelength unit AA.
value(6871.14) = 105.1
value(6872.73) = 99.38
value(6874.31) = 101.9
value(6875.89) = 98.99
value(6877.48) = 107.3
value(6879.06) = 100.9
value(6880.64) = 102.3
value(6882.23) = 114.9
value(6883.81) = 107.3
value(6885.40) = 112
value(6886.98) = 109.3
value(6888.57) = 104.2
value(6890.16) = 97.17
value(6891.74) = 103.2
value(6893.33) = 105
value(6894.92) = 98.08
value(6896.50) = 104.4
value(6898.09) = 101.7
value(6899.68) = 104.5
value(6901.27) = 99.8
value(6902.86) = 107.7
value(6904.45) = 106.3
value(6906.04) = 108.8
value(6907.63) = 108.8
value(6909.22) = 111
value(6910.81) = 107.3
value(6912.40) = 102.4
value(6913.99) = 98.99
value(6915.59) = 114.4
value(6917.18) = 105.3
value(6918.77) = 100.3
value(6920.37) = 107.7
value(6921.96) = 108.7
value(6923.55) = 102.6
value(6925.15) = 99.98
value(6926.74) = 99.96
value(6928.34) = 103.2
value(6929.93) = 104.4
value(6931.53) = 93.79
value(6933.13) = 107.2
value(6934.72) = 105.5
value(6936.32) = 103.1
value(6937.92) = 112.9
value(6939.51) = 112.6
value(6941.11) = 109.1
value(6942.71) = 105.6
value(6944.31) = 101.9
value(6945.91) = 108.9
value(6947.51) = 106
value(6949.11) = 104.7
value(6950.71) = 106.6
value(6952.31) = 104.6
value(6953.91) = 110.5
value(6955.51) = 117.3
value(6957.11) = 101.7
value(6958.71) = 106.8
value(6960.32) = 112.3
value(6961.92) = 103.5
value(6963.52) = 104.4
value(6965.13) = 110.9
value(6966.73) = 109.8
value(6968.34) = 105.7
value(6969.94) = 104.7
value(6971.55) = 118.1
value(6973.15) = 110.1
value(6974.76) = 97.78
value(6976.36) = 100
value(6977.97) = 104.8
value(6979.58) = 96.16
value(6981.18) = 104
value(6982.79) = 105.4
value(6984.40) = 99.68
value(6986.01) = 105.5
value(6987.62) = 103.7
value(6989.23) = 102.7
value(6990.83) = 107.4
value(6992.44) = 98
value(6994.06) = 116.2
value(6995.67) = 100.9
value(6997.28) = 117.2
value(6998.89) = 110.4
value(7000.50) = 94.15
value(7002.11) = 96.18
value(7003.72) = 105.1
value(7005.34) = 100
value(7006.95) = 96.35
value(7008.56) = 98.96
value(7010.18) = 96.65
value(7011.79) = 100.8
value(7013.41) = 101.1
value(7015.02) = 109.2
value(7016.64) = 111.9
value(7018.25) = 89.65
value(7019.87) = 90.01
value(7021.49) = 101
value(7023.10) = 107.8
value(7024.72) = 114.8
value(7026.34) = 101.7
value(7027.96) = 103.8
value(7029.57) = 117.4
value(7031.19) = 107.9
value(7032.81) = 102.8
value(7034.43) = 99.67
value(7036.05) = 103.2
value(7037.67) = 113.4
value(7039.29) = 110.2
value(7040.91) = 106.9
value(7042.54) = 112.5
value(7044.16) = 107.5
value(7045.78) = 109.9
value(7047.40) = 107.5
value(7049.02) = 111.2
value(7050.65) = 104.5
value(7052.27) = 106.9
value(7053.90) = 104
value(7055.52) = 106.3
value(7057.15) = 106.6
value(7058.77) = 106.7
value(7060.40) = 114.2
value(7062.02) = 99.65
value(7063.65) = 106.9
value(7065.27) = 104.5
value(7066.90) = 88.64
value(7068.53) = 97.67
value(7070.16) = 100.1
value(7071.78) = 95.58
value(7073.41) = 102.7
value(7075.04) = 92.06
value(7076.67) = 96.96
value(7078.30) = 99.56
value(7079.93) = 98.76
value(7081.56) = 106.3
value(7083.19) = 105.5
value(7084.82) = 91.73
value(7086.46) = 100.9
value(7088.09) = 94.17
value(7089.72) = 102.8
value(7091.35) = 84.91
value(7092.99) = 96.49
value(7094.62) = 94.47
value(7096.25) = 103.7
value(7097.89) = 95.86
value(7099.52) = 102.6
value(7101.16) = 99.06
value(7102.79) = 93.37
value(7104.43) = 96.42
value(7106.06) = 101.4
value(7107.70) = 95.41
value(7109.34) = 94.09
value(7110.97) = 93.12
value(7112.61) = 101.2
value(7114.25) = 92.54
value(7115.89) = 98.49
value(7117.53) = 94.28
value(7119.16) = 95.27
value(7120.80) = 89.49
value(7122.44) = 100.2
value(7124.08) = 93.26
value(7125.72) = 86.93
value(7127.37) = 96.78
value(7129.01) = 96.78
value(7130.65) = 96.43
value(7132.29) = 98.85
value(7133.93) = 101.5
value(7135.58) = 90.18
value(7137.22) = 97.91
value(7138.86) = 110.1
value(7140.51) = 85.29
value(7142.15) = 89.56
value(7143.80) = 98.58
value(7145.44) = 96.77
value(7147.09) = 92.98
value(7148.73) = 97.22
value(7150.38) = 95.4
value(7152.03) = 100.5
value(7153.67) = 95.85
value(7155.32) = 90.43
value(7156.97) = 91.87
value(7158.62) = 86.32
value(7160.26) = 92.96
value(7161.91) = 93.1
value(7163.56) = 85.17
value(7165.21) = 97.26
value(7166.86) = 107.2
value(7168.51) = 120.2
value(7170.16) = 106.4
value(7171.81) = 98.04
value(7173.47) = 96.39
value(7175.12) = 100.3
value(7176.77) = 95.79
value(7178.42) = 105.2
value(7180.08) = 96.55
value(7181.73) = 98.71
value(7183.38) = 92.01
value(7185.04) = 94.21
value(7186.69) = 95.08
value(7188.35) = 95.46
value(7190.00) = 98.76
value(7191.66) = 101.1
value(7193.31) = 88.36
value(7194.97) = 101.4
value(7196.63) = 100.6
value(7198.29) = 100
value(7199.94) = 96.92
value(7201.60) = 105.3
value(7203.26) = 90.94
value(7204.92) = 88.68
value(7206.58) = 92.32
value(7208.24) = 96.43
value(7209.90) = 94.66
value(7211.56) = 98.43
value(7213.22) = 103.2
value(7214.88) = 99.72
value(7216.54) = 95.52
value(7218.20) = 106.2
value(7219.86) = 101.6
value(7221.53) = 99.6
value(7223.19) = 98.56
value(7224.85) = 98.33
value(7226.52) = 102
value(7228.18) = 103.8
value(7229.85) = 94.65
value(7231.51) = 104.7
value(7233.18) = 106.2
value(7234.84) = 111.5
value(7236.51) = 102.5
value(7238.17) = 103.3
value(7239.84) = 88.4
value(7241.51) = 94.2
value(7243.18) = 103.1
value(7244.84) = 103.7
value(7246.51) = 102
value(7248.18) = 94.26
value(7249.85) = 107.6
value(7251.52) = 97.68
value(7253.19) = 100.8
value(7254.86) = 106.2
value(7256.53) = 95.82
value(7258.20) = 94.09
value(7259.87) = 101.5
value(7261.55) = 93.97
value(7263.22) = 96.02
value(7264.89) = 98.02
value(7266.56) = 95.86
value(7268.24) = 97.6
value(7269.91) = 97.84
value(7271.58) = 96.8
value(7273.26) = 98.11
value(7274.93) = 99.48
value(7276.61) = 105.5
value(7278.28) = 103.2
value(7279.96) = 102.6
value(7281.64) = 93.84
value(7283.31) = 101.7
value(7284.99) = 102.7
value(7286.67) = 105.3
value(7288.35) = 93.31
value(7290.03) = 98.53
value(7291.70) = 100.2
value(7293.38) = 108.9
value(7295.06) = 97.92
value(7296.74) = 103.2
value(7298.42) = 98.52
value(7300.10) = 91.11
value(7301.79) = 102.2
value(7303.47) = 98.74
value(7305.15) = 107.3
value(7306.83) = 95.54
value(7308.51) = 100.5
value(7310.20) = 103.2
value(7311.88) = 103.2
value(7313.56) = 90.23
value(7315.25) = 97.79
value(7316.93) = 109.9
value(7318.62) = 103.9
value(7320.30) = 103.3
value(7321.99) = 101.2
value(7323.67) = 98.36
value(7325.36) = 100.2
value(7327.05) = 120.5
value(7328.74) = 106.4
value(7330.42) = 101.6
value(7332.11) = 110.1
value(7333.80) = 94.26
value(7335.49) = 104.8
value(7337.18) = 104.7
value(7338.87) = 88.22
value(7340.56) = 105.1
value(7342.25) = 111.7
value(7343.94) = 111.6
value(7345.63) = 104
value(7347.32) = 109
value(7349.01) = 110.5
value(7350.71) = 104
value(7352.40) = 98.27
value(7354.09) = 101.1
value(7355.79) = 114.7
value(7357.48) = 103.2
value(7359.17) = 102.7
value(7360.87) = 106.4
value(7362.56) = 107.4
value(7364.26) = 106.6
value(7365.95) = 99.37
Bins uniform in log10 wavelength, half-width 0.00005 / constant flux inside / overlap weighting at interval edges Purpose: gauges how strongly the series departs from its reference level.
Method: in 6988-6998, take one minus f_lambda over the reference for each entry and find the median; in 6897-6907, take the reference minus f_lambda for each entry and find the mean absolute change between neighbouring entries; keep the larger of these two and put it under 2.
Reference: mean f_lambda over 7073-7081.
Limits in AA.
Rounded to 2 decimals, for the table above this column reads 0.52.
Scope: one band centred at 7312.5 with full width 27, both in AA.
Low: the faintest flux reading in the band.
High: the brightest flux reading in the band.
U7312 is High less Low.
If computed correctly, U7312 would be 20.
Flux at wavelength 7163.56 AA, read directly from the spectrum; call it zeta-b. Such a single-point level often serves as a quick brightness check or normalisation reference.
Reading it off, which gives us 85.17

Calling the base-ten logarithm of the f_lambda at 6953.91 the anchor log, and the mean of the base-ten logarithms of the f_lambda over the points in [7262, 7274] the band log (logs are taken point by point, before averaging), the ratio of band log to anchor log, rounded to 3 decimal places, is 0.973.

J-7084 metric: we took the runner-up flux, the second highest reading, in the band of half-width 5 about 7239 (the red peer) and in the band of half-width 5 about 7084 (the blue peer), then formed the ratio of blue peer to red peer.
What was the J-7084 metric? 1.02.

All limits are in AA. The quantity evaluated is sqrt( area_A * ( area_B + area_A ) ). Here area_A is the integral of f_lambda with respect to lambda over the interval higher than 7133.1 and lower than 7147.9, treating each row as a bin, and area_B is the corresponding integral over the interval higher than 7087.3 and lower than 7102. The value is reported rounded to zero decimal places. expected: 2010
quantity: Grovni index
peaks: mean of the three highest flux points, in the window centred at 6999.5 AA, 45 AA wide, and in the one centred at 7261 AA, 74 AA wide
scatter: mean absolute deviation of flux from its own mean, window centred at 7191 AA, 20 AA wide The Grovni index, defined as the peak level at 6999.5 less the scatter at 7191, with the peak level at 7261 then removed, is 2.5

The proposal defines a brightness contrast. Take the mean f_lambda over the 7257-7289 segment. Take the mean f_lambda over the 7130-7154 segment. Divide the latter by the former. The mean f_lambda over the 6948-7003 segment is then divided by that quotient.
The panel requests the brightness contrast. 108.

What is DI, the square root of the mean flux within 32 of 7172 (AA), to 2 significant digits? 9.8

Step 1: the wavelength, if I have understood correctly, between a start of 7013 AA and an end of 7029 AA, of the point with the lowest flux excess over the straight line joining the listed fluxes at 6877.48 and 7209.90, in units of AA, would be 7018.25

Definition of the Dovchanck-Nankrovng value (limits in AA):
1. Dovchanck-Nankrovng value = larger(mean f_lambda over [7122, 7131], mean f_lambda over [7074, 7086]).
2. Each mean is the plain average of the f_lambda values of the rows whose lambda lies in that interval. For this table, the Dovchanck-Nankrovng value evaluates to 99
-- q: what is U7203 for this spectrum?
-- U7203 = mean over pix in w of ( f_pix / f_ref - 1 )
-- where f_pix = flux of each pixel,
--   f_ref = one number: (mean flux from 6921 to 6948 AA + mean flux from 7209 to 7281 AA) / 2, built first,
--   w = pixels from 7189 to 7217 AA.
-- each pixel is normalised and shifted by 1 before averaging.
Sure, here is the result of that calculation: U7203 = -0.052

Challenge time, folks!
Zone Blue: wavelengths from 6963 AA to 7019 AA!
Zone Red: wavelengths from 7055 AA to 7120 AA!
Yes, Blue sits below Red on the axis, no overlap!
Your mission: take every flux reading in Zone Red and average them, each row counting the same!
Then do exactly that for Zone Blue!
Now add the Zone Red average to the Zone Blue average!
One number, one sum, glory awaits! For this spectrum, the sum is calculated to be 203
